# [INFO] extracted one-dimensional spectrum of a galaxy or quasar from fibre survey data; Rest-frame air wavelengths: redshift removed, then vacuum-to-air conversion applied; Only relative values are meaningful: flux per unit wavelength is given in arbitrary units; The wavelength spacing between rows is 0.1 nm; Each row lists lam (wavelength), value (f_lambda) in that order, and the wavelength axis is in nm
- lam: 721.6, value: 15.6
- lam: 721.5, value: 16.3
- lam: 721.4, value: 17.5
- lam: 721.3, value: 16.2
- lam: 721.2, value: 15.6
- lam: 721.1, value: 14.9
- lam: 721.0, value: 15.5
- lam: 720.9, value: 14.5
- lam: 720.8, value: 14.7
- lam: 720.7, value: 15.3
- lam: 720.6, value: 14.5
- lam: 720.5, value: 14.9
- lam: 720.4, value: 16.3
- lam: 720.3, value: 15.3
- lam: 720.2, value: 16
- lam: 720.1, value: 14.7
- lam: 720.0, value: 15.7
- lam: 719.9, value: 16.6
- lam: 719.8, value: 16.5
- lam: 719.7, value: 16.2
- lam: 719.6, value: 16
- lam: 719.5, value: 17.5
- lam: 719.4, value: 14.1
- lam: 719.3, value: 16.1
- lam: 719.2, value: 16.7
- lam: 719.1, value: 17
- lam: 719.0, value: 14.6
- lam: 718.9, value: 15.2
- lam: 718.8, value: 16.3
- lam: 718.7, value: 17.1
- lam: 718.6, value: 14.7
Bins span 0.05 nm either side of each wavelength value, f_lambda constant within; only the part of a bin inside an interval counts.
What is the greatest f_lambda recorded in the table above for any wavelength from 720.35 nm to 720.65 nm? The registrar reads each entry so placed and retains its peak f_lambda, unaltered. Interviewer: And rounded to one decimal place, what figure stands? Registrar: 16.3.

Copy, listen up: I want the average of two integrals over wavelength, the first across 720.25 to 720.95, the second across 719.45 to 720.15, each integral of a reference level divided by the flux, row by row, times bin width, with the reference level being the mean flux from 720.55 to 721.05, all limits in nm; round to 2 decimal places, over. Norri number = 0.67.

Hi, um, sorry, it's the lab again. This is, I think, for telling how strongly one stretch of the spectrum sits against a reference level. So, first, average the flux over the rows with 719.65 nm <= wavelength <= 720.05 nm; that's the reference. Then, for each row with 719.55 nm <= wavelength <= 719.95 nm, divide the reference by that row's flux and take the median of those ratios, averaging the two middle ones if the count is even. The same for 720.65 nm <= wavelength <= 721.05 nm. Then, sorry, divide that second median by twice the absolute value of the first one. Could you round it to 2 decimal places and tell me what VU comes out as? 0.55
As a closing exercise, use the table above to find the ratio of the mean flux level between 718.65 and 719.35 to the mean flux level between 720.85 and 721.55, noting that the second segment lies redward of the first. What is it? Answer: 1.02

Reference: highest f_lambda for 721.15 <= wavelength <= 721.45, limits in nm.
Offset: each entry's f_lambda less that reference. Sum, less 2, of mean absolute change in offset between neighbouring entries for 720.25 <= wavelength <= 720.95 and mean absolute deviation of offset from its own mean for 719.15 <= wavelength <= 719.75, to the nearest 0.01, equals -0.57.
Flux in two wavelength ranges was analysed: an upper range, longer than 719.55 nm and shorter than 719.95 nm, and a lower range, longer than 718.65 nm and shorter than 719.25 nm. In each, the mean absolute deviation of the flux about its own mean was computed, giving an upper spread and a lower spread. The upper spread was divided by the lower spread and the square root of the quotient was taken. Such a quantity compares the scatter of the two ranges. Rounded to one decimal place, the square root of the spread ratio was 0.5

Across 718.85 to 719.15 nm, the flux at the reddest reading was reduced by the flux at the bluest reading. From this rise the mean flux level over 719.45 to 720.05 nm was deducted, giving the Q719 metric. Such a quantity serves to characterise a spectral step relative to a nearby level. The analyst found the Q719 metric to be -14.6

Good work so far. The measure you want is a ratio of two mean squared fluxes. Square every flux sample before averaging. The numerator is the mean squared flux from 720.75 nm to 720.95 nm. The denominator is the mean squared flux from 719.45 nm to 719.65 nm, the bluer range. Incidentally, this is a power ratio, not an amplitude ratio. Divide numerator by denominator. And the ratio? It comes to 0.76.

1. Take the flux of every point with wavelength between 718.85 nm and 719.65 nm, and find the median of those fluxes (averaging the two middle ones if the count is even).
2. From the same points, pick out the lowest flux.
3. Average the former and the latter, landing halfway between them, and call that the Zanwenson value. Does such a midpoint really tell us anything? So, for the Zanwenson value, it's 15.1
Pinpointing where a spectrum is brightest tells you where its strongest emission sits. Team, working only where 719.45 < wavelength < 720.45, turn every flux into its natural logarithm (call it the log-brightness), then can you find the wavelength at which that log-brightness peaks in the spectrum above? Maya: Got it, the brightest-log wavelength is 719.5 nm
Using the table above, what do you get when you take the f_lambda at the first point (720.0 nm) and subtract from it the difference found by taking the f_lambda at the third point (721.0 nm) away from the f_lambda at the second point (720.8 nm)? 16.5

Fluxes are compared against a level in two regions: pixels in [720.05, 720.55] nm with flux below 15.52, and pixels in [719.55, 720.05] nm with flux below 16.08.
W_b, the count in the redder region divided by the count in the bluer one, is 1.5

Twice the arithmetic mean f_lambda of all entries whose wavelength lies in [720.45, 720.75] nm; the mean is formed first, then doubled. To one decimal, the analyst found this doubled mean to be 29.8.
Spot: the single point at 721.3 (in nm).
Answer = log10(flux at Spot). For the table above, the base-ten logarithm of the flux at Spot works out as 1.210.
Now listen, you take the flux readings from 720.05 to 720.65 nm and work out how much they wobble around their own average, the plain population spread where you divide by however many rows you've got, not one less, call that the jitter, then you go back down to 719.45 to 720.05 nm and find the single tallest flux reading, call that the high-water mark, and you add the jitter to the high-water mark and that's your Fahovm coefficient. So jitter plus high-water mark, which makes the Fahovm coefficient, 18.2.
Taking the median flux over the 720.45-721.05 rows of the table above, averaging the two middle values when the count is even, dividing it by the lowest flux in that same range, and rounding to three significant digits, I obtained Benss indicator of 1.02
